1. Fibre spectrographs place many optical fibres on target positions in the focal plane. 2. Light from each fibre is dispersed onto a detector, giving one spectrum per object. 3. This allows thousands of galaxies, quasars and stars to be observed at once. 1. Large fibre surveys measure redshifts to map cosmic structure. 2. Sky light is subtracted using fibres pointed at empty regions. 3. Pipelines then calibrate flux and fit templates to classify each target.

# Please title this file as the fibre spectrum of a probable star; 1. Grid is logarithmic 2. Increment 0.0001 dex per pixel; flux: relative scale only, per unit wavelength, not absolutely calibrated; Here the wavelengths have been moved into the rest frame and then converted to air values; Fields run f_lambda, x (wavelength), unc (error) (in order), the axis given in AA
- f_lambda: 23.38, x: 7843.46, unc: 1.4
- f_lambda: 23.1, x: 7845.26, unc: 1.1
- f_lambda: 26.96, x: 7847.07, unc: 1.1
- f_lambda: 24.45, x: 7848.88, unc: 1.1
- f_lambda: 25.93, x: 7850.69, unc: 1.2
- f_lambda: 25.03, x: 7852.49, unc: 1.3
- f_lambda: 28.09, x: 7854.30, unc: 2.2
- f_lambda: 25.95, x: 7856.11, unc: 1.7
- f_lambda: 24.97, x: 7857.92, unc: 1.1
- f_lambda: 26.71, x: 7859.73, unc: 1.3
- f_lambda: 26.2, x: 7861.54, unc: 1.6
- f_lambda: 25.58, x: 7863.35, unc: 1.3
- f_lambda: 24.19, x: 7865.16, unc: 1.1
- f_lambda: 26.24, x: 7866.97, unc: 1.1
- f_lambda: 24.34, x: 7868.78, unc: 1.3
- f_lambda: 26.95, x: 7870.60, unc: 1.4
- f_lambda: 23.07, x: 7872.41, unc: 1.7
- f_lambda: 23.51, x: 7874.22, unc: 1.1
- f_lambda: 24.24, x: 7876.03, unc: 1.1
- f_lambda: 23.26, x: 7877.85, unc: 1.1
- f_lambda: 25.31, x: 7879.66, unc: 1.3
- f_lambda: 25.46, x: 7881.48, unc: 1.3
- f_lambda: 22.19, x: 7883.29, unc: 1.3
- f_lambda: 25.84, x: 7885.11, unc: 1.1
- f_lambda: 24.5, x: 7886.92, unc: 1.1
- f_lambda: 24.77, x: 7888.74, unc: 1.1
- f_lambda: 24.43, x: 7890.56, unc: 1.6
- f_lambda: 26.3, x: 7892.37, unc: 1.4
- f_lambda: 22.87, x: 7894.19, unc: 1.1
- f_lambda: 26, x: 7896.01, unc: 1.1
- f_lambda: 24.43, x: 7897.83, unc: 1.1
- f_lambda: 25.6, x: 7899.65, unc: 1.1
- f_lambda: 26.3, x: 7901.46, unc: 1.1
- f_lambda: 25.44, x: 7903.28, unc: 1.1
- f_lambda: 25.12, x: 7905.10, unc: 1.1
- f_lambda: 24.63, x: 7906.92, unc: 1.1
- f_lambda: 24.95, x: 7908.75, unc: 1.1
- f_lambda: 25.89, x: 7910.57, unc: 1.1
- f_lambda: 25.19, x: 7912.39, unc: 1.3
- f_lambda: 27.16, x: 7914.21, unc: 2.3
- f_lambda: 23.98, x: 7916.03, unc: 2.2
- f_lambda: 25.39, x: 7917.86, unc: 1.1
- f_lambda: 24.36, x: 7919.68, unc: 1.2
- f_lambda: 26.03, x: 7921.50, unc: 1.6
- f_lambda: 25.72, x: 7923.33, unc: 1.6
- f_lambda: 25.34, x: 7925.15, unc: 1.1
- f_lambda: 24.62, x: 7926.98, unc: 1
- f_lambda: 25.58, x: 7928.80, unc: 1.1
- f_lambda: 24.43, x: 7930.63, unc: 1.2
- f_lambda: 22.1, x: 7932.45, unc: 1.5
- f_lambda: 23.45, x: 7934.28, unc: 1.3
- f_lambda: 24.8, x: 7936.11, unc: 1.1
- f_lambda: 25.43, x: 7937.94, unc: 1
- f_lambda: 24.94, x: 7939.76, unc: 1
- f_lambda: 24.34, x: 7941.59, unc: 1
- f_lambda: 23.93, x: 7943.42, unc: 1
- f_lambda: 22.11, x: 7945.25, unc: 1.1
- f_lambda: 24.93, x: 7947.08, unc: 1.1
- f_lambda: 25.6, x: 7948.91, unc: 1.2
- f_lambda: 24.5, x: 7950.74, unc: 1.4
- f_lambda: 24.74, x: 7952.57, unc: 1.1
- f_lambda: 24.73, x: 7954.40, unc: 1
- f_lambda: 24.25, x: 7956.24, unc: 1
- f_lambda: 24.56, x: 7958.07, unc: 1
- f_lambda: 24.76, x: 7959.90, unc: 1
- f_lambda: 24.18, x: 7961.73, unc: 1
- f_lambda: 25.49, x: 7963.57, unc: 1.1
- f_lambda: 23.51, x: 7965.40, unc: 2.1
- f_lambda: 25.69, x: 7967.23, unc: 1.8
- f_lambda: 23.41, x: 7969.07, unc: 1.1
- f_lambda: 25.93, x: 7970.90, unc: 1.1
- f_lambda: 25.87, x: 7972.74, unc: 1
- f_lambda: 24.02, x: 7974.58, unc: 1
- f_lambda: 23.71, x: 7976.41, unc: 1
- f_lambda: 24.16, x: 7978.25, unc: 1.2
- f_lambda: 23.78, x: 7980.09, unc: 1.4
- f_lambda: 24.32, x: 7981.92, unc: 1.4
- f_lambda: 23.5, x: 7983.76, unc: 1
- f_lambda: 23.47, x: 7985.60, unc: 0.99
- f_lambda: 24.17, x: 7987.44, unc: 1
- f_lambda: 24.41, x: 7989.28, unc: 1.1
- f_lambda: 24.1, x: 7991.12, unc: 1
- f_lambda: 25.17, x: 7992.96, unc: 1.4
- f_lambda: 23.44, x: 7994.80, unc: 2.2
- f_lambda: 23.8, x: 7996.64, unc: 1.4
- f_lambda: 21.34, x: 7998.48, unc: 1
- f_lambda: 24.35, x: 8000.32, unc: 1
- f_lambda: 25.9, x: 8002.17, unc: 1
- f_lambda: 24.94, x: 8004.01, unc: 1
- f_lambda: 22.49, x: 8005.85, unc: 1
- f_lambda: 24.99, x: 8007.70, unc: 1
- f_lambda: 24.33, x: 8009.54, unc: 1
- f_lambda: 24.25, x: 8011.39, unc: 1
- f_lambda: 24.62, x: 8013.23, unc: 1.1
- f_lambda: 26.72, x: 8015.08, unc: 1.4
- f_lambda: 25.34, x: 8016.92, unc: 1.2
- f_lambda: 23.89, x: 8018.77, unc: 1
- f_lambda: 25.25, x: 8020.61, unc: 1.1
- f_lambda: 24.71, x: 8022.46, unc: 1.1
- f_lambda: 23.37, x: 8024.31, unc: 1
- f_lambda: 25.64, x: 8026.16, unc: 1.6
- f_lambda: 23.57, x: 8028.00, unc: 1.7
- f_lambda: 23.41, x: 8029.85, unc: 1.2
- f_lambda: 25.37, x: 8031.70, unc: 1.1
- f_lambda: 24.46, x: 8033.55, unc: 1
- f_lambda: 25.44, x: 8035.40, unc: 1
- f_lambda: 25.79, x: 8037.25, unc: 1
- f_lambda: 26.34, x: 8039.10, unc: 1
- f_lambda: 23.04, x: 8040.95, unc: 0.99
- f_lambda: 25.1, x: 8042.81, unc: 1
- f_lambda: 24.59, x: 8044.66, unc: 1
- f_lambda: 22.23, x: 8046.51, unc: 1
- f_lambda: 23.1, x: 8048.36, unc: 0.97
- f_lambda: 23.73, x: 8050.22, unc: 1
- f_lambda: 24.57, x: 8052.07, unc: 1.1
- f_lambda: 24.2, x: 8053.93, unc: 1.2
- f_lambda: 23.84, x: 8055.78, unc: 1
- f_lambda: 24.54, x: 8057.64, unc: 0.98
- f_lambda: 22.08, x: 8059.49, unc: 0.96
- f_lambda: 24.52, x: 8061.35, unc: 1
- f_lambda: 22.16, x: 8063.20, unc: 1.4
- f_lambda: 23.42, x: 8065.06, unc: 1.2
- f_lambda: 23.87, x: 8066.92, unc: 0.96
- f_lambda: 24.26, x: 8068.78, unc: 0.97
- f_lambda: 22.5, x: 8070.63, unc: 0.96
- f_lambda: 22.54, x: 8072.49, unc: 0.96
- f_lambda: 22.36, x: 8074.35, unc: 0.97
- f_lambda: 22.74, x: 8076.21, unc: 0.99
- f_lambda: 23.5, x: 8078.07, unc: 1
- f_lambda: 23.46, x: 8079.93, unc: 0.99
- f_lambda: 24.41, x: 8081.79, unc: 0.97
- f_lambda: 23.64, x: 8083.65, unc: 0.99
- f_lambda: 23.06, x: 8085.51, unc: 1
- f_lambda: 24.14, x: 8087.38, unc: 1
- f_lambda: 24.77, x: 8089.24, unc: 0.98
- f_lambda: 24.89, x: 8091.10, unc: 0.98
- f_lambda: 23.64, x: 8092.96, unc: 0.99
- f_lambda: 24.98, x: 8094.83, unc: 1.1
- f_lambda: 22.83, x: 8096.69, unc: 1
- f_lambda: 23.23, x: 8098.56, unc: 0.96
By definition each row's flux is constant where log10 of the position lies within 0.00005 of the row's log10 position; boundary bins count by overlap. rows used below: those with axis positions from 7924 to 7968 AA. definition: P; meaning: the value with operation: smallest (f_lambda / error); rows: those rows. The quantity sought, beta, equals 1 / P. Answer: 0.089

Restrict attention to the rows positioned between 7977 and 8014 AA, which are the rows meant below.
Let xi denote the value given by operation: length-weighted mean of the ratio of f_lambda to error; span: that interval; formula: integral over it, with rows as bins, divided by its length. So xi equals 21.7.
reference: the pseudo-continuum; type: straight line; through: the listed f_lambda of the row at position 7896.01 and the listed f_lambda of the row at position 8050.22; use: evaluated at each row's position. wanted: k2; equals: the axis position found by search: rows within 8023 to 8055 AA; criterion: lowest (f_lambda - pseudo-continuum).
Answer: 8046.51 AA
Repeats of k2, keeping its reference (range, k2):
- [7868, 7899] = 7883.29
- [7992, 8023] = 7998.48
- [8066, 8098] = 8074.35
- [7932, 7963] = 7932.45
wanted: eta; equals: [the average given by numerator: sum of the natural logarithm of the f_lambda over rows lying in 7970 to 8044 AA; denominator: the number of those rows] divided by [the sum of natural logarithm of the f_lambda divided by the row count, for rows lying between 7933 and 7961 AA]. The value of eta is 1.00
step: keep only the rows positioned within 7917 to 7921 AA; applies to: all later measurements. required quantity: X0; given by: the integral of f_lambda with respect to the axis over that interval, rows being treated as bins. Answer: 100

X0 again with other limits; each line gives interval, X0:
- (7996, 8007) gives 262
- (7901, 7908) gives 177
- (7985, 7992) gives 168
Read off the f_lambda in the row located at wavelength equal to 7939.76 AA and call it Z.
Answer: 24.94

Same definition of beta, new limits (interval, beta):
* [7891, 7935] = 0.092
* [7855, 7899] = 0.074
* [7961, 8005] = 0.094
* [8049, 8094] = 0.063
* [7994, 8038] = 0.094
